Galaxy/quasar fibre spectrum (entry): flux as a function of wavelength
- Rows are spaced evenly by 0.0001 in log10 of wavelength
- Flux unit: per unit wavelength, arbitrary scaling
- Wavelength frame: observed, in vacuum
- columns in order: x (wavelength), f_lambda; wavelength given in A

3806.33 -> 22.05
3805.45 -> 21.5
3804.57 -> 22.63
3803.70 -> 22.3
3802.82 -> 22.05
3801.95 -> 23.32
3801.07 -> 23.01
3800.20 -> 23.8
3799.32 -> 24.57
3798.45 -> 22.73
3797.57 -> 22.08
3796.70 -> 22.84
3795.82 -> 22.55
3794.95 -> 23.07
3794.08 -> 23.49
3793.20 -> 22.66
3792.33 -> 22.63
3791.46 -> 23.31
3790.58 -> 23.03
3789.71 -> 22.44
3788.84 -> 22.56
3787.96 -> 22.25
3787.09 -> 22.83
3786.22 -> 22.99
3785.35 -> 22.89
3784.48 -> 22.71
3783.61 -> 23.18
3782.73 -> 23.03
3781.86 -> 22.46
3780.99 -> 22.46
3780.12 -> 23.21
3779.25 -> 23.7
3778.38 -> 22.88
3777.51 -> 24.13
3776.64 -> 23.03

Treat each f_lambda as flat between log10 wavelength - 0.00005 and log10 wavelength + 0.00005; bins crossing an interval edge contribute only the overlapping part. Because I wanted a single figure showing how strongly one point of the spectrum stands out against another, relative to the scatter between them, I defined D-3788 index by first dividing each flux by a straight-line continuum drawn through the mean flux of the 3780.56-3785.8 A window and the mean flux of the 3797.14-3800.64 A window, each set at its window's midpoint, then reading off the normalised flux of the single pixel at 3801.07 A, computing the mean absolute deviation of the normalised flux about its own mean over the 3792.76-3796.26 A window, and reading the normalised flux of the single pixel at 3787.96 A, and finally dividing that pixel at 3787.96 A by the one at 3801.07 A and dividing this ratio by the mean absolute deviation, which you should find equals 68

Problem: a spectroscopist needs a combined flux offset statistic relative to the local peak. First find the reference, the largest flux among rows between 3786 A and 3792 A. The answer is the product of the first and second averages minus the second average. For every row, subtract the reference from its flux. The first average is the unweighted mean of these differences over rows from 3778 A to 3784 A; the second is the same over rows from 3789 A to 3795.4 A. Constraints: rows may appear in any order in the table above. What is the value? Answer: 0.5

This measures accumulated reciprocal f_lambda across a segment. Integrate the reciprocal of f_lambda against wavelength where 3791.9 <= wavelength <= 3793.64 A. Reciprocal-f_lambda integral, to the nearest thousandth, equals 0.077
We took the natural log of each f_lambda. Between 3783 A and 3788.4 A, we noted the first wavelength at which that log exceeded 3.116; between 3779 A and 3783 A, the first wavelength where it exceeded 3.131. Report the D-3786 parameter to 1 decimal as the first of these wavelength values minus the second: 4.4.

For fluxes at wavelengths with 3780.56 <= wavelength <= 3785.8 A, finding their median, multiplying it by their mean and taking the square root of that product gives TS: 22.79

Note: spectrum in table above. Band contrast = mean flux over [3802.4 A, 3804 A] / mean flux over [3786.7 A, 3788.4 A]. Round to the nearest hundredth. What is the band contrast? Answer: 0.98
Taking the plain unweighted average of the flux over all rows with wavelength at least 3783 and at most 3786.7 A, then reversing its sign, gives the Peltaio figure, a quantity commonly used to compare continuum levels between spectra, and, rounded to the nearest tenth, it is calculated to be -22.9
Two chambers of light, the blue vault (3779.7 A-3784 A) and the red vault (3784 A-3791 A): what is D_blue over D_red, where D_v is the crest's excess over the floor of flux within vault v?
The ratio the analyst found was 0.96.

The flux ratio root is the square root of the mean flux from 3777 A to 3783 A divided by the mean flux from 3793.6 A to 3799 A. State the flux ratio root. 1.01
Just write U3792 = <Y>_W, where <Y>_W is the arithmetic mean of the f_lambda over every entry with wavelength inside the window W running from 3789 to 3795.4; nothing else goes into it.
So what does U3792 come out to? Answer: 22.9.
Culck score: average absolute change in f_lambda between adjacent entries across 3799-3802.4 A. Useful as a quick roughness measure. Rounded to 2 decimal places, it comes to 0.62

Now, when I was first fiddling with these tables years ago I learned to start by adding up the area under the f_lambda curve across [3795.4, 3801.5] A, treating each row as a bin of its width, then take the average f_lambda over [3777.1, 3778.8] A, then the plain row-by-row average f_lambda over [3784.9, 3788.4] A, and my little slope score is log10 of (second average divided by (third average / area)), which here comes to 2.16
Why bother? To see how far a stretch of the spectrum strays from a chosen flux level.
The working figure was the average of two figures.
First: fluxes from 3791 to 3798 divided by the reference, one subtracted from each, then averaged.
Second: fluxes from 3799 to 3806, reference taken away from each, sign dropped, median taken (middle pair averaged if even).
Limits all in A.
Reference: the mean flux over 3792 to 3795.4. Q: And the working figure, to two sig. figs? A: 0.37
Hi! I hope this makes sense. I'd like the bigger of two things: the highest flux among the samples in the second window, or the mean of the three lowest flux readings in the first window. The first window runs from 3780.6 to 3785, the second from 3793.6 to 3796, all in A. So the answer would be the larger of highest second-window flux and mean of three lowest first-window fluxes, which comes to 23.5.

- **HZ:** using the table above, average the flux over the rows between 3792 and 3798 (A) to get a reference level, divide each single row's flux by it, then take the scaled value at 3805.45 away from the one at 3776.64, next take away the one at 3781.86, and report -0.92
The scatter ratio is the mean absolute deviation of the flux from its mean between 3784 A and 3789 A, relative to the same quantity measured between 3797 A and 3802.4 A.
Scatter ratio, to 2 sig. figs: 0.31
